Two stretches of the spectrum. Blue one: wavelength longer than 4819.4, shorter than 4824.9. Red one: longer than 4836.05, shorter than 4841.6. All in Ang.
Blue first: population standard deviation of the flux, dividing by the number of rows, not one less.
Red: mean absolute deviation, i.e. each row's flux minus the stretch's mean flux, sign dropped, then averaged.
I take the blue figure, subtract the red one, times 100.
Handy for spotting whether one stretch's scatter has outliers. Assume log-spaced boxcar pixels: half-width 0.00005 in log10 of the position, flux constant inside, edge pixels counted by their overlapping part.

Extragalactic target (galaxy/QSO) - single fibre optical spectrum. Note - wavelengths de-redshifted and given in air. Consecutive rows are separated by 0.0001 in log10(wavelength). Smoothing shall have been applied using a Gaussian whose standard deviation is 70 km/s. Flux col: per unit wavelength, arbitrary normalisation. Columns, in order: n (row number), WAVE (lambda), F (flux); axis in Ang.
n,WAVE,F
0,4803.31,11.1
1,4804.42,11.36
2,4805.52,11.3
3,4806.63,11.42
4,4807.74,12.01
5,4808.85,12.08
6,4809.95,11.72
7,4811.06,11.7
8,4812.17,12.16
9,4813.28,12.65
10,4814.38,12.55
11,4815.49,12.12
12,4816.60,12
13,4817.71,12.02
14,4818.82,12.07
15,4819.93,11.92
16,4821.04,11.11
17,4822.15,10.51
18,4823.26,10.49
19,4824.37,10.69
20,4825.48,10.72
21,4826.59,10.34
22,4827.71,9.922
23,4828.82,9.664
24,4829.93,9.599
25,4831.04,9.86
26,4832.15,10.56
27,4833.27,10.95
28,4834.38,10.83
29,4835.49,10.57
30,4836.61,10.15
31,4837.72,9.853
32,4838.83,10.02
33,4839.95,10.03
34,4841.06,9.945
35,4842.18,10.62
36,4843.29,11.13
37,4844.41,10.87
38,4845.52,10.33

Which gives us 46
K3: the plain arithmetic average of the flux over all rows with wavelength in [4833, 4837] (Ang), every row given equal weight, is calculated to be 10.6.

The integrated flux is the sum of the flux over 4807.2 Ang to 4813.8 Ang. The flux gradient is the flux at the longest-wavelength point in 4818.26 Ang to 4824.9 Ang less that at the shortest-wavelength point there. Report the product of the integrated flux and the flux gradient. -100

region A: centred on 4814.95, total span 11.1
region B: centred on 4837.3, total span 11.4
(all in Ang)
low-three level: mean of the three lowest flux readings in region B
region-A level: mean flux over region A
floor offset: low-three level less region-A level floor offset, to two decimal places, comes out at -2.15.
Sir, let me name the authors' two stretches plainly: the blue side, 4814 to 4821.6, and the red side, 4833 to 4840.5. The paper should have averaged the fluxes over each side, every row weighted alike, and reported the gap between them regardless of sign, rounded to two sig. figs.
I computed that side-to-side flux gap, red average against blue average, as 1.6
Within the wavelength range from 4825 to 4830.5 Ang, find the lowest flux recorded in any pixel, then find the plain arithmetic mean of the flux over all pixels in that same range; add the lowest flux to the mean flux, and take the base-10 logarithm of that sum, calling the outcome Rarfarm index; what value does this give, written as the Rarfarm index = 1.29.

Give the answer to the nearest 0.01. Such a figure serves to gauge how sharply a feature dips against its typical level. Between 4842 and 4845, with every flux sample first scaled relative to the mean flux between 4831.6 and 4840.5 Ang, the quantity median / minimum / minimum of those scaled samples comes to 1.00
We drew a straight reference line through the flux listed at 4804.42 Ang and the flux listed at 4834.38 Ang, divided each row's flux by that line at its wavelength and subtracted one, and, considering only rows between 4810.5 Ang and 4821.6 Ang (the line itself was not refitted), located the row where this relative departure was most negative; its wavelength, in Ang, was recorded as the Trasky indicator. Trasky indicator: 4821.04 Ang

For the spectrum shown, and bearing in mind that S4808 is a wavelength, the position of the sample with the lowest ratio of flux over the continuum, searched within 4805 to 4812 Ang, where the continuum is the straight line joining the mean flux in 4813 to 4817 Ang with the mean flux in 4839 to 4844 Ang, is 4805.52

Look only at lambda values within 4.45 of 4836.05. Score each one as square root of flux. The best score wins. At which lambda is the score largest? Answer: 4833.27 Ang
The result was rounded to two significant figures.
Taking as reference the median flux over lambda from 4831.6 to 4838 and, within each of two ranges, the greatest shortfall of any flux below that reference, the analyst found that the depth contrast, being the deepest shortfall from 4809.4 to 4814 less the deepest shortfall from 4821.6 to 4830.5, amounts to -2.1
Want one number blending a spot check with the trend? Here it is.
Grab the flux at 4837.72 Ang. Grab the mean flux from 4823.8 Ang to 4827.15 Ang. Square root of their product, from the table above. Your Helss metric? 10.2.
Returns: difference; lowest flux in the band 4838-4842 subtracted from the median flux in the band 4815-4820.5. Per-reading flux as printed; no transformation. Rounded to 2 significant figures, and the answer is 2.1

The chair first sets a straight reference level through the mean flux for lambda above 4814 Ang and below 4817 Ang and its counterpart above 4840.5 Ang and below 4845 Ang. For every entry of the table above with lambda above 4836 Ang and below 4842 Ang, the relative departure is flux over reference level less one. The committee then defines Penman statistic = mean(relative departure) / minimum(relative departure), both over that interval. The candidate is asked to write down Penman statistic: 0.8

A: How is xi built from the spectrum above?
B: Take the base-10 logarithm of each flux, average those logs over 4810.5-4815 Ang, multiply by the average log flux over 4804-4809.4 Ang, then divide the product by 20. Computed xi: 0.0580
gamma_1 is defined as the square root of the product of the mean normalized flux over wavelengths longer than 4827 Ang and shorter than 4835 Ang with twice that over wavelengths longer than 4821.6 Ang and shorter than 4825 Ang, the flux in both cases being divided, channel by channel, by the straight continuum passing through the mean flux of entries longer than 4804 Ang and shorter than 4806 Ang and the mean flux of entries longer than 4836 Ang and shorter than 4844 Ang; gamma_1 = 1.38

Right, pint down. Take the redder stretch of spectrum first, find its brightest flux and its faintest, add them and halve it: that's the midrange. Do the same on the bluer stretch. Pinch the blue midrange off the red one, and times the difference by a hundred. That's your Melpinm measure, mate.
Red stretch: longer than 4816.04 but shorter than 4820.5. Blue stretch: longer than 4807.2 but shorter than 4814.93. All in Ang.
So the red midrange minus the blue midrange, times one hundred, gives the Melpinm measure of -18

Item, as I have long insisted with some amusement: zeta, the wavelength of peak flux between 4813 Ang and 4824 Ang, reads 4813.28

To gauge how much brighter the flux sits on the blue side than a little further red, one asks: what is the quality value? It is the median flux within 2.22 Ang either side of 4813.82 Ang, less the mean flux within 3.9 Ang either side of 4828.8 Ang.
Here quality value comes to 2.3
